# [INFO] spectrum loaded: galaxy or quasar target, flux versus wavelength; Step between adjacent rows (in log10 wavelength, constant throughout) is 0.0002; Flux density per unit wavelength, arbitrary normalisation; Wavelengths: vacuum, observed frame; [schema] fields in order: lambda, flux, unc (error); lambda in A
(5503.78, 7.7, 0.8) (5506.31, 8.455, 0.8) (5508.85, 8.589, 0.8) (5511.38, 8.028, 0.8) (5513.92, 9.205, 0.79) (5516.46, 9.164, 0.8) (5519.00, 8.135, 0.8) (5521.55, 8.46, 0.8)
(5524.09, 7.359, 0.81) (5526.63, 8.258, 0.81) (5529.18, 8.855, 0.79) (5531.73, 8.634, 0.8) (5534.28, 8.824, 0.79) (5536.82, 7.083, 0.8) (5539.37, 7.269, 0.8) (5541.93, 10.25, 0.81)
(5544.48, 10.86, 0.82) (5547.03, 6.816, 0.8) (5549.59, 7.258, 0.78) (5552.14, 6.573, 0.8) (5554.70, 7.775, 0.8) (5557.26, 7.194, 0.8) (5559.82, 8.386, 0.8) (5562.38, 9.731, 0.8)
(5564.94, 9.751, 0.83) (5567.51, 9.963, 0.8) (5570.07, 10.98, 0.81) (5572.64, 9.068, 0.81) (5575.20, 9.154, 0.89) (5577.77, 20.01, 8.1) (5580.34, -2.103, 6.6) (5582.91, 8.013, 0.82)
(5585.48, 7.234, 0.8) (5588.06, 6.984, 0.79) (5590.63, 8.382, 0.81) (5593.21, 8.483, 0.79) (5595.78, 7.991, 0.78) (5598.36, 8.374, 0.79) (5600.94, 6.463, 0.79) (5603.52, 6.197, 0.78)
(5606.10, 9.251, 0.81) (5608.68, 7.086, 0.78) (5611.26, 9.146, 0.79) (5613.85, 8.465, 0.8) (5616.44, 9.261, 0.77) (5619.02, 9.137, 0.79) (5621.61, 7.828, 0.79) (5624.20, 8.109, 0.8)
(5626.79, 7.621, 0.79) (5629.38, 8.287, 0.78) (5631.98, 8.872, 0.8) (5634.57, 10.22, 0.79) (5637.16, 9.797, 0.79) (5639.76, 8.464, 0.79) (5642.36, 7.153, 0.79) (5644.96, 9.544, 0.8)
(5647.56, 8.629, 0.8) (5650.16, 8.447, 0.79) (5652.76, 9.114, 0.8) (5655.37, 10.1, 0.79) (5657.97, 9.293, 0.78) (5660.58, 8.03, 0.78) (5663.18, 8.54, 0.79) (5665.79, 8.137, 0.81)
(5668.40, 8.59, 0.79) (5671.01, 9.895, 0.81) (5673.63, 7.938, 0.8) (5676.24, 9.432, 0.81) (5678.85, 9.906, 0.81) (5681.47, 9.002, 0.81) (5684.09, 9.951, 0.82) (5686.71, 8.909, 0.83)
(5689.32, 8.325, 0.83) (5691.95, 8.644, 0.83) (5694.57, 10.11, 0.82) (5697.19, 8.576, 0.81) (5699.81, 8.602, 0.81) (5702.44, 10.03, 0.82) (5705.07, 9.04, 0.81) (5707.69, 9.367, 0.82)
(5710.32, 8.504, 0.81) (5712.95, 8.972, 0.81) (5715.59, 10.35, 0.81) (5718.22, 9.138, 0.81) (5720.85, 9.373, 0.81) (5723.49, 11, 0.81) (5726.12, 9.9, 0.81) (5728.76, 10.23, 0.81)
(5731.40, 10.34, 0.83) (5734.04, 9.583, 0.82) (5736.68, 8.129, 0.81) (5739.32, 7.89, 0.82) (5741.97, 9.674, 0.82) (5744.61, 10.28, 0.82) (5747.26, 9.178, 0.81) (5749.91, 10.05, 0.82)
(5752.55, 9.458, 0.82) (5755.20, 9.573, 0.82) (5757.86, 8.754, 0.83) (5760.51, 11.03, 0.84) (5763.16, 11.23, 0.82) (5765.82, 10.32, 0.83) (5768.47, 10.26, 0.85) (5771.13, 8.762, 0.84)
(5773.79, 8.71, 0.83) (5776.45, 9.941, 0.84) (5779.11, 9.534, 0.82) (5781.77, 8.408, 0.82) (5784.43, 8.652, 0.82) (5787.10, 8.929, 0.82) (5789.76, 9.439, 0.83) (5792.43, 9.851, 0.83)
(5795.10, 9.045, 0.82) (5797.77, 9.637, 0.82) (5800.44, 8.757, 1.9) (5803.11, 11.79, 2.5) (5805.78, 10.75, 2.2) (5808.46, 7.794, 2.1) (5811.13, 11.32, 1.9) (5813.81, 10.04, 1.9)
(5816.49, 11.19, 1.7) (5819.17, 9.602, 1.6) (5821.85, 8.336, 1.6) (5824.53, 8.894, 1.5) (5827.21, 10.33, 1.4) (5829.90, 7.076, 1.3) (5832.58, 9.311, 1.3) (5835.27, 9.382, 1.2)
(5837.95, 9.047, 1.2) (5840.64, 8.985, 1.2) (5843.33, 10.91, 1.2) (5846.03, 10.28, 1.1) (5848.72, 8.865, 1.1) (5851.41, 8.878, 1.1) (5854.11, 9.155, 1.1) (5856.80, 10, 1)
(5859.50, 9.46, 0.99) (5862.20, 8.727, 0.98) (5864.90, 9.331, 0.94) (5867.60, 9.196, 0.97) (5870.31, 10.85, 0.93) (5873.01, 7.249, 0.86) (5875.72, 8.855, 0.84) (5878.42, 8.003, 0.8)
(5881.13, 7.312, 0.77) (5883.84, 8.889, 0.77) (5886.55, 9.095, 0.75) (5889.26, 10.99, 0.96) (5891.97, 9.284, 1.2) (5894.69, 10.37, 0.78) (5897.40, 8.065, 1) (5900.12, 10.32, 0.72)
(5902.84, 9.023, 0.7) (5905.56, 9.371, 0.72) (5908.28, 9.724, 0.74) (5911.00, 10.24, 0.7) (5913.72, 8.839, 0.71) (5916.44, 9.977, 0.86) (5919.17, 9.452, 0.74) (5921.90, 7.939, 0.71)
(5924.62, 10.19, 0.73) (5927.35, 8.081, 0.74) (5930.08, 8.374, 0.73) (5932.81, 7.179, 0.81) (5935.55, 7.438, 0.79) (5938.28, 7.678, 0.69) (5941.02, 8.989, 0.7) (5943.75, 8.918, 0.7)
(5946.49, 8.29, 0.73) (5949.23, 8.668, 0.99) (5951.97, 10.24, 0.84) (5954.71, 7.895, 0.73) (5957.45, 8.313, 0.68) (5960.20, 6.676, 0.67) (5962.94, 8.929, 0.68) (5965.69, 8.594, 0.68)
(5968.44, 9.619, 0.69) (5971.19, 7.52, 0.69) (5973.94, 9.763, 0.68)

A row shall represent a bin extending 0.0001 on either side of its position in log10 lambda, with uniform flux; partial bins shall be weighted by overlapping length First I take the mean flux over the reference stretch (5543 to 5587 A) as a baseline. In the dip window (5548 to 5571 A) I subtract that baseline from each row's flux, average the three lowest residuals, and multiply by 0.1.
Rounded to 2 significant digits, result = -0.16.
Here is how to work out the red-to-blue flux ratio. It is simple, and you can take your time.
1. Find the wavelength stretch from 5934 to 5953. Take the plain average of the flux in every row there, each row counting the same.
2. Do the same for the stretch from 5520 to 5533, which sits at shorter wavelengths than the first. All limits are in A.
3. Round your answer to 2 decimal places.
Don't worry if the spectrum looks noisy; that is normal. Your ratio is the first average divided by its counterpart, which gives 1.03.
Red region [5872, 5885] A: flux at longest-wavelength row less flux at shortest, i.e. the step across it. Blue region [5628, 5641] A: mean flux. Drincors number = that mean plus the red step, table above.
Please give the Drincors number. 11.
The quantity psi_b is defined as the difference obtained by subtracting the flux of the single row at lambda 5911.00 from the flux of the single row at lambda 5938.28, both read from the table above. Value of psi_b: -2.6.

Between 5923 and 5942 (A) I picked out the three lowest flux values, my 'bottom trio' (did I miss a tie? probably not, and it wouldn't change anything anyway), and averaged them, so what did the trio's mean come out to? 7.4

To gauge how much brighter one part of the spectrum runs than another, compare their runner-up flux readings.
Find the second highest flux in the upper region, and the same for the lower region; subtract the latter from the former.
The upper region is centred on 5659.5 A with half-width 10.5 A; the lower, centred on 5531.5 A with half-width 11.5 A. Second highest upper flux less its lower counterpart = 0.4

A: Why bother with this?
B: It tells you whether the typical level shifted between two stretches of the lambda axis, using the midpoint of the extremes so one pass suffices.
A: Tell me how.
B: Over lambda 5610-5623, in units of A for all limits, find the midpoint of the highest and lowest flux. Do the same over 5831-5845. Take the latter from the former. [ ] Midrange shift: -1.4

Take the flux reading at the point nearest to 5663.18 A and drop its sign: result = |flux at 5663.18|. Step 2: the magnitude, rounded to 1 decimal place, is 8.5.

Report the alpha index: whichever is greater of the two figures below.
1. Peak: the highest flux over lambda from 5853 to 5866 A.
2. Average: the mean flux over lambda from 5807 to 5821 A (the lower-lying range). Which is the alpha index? 10.0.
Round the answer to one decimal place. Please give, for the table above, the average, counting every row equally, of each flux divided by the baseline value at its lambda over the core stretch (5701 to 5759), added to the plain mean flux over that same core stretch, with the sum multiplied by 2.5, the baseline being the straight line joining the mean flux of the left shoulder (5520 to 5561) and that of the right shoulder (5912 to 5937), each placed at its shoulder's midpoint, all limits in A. 26.6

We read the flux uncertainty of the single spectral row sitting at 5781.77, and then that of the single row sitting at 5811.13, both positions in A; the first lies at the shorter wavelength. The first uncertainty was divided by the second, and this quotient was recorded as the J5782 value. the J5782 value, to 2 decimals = 0.43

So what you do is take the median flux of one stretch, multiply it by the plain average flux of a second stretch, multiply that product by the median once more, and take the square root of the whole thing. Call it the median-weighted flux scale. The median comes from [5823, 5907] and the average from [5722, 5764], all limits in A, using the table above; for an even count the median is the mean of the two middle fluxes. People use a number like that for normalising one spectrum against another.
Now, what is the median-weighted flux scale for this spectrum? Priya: 28.6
